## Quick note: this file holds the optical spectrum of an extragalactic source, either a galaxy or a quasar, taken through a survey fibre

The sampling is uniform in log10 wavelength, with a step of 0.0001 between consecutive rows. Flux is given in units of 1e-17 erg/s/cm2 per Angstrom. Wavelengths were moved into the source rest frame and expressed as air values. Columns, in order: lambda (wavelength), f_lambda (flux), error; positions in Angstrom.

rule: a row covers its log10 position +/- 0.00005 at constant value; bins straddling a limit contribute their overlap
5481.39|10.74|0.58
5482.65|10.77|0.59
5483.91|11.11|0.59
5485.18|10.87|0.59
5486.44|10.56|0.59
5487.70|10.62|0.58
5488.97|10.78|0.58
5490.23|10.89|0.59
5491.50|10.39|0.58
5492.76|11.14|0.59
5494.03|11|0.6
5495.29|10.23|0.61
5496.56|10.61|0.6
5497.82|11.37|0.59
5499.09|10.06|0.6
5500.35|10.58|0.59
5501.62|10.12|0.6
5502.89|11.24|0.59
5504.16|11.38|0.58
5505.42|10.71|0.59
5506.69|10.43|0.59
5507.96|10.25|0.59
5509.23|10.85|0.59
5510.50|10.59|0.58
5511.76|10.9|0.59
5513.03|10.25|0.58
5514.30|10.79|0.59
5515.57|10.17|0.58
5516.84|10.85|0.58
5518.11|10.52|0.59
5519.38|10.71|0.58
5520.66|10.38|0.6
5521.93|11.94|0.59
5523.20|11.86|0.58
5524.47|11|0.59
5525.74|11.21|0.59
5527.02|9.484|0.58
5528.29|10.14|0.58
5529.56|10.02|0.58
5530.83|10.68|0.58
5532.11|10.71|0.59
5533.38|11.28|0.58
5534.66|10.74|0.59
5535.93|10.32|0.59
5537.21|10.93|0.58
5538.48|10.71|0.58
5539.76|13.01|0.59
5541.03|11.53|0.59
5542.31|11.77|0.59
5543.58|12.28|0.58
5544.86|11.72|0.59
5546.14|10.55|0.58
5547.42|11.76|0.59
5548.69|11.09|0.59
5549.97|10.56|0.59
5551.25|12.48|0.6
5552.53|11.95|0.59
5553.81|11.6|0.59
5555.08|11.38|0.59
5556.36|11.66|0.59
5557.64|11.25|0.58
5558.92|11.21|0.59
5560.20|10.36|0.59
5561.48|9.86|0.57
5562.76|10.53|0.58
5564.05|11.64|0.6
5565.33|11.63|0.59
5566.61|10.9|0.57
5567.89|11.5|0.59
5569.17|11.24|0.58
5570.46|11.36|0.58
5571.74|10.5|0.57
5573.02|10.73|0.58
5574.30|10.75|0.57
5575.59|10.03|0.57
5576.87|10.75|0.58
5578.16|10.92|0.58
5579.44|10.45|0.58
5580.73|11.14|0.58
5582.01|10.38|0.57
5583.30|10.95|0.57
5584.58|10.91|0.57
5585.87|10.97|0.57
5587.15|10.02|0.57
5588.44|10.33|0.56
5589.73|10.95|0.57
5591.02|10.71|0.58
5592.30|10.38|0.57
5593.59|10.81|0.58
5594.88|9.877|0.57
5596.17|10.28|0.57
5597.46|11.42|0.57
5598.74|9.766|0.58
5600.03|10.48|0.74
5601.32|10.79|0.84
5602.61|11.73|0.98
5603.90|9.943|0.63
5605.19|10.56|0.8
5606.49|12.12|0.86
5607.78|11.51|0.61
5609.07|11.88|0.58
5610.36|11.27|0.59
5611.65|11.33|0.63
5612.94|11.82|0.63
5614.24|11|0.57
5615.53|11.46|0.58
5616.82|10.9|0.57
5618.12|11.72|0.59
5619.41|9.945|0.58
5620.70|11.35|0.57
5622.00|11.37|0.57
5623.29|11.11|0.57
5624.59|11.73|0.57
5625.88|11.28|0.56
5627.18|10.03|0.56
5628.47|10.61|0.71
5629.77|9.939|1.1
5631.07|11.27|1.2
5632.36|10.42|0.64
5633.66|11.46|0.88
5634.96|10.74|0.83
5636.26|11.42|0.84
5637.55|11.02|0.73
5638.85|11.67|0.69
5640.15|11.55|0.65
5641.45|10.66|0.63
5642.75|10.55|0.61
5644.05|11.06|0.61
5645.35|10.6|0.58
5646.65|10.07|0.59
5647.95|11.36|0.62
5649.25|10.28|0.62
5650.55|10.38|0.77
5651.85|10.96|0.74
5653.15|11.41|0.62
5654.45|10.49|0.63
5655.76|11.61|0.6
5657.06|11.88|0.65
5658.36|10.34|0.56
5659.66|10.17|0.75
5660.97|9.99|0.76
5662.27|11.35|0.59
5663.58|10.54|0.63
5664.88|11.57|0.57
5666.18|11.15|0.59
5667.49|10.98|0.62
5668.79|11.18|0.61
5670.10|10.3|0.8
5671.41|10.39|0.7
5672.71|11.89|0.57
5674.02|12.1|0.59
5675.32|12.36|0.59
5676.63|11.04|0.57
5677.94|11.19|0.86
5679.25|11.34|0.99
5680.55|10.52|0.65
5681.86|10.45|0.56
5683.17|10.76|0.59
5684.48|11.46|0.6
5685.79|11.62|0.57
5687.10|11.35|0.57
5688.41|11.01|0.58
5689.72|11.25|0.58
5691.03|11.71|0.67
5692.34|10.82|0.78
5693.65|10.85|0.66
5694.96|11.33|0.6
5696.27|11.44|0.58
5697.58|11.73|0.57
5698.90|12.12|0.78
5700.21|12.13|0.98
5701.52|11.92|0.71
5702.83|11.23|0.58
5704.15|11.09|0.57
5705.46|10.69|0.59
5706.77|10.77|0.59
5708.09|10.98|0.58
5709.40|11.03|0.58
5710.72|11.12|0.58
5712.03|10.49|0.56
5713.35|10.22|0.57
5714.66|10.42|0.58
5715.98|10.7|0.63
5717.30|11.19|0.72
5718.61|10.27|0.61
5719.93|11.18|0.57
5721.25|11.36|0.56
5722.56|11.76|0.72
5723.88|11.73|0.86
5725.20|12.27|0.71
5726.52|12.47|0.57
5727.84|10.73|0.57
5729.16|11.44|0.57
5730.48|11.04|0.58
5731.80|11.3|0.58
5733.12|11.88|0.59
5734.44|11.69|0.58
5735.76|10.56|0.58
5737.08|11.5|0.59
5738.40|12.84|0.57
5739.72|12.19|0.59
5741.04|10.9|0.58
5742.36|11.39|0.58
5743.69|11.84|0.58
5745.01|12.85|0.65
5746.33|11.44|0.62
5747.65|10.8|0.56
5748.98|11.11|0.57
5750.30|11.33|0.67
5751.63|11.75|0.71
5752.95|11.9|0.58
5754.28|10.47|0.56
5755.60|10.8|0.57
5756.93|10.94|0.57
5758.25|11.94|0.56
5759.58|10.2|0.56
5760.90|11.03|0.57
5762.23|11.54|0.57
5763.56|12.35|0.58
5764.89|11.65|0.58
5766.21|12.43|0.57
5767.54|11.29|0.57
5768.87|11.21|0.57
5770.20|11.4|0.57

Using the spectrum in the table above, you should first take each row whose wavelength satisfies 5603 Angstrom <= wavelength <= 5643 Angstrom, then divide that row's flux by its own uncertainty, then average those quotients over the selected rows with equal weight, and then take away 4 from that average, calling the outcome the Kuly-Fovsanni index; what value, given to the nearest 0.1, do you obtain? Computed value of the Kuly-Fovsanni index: 12.9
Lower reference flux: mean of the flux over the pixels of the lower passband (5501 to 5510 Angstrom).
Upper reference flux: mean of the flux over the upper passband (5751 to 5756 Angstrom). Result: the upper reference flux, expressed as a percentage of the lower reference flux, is 105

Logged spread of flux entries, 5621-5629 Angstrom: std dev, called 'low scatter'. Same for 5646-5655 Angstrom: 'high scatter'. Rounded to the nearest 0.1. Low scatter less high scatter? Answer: 0.1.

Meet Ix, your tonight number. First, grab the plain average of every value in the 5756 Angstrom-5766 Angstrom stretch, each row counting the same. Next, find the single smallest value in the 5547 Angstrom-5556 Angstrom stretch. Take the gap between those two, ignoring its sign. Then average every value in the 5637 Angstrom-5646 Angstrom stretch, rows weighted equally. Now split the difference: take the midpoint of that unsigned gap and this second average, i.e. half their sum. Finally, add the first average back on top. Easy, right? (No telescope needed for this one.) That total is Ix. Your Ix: 17.3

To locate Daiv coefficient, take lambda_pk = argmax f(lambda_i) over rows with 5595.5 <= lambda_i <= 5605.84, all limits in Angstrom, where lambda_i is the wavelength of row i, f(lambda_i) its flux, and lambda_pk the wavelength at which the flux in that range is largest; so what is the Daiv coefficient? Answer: 5602.61 Angstrom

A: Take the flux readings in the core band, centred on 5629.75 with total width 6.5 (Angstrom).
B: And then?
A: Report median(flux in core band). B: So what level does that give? 10.4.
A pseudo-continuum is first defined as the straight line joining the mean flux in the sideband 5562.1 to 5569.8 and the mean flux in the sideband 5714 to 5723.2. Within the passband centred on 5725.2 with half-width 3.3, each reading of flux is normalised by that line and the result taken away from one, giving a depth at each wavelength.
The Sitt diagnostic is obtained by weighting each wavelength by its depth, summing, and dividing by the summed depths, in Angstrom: 5724.8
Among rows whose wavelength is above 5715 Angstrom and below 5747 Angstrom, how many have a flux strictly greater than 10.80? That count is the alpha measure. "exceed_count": 20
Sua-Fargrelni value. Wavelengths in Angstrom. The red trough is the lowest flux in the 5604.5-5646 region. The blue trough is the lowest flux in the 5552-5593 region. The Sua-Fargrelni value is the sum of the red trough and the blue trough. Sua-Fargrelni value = 19.8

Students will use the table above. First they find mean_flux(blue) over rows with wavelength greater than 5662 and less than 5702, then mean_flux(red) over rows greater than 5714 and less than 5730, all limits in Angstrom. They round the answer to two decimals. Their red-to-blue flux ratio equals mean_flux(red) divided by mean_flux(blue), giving 1.00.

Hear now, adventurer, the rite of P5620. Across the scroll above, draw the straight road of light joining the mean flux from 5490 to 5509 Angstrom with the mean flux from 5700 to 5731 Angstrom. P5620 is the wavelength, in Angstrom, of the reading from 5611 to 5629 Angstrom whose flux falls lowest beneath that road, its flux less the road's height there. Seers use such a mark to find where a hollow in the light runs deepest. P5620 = 5619.41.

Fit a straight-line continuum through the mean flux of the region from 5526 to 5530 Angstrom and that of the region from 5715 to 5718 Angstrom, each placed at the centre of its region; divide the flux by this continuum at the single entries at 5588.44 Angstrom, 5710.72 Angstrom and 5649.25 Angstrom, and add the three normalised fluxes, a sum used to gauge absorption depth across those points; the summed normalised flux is 3.00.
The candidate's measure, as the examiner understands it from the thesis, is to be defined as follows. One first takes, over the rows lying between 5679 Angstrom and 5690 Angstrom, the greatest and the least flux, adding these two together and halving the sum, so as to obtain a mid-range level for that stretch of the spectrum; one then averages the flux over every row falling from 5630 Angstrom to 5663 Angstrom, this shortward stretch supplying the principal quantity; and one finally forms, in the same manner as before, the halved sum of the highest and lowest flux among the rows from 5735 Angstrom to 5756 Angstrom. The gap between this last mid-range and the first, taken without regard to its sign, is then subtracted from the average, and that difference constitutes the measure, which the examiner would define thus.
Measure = 10.3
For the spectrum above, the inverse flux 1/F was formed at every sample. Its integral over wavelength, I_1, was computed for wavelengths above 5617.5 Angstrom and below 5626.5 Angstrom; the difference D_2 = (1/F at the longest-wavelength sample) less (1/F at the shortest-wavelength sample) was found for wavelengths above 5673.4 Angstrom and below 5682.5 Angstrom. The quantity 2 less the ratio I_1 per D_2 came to -60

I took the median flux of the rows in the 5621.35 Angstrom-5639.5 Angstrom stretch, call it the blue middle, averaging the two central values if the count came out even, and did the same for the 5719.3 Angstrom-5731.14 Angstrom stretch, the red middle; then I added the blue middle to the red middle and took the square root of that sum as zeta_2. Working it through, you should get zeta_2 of 4.757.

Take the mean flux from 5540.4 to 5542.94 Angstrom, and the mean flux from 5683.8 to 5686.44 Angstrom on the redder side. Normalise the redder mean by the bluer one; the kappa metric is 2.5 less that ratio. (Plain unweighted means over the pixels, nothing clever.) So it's 1.51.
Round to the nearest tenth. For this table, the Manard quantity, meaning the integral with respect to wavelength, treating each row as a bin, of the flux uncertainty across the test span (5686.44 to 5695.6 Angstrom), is 5.8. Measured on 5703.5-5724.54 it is 13.0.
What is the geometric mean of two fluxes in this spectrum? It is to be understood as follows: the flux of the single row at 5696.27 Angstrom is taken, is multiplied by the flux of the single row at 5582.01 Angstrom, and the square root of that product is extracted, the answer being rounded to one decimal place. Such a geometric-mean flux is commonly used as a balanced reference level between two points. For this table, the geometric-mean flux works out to 10.9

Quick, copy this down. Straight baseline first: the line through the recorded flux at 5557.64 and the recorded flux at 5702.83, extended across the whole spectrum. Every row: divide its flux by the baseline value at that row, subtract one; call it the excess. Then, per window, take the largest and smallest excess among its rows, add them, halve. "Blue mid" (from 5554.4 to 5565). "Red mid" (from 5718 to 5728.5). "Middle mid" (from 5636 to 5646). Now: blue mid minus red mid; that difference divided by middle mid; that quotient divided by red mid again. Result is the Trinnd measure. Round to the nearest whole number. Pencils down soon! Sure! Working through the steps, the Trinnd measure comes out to 387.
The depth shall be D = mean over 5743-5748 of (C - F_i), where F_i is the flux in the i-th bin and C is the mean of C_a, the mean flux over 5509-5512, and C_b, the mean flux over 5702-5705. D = -0.8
